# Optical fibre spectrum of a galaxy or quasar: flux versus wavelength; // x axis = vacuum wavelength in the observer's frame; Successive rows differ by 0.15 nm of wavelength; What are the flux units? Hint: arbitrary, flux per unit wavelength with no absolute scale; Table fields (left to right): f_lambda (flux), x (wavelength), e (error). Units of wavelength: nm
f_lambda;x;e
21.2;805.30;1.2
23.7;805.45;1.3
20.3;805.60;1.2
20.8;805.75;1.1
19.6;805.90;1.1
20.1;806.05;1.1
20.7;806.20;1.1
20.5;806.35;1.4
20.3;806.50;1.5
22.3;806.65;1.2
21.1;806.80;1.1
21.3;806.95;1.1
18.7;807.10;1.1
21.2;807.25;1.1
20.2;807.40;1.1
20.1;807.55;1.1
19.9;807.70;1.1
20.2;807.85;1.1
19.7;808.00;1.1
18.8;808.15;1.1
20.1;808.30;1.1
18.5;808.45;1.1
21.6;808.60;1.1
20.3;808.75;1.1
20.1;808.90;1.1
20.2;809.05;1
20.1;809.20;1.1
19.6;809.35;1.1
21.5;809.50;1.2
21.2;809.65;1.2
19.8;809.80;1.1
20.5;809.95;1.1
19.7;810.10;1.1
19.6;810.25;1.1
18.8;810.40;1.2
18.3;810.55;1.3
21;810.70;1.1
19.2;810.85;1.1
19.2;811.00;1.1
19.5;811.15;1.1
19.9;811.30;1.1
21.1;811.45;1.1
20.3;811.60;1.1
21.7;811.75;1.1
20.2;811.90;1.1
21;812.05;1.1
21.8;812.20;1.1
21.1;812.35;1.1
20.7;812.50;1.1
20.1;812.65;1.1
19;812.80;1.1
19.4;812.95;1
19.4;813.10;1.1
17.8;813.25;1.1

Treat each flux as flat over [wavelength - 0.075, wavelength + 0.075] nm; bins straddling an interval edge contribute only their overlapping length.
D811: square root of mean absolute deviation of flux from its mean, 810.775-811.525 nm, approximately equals 0.76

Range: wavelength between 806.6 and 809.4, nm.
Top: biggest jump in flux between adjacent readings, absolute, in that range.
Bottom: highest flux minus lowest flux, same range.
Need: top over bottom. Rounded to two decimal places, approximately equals 0.82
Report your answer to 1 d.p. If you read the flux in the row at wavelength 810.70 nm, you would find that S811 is 21.0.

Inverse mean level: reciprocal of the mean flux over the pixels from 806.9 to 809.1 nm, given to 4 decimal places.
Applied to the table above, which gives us 0.0499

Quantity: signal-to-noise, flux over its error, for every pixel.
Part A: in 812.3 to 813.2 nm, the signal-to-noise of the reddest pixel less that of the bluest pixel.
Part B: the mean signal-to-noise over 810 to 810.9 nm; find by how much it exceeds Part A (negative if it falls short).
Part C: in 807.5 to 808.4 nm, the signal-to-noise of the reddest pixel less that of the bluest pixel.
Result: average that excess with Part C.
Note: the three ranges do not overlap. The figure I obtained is 9.3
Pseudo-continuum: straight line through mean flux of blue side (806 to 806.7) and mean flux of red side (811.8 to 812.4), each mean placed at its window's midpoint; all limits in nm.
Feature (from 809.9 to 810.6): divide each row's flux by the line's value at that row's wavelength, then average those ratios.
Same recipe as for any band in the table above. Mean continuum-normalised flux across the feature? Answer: 0.925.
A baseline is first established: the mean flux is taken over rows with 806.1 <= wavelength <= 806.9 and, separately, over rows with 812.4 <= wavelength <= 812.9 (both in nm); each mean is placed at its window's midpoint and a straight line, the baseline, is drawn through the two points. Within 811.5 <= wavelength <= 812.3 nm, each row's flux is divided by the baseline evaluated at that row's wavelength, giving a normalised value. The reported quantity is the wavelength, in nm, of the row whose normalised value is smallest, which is 811.90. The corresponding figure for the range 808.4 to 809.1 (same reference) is 808.45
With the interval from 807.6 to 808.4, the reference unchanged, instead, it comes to 808.15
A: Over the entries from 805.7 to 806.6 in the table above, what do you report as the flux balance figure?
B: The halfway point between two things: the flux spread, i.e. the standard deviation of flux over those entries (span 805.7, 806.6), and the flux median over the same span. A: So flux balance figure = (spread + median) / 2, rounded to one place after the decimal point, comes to 10.4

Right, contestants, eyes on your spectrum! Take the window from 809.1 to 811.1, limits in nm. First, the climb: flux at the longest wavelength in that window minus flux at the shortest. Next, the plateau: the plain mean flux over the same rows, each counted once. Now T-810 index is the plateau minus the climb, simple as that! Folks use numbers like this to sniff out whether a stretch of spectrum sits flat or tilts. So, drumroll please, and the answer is 20.8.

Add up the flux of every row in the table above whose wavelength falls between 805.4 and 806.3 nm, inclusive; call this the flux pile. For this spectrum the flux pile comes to 125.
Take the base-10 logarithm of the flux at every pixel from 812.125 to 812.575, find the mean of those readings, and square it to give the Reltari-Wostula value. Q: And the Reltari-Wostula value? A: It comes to 1.76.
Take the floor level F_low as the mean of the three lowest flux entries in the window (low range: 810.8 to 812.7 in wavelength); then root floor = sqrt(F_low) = 4.39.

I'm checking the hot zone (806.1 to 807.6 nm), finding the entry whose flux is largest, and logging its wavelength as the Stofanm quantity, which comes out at 806.65 nm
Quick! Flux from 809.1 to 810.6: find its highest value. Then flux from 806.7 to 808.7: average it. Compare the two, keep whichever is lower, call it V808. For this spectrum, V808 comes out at 20.1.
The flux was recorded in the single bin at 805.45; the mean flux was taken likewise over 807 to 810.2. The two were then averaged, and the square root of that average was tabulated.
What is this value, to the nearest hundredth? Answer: 4.68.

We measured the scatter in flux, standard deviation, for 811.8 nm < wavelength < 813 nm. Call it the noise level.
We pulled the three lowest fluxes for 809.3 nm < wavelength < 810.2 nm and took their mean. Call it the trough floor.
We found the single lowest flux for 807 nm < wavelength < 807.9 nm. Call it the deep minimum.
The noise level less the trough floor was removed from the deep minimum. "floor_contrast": 37.5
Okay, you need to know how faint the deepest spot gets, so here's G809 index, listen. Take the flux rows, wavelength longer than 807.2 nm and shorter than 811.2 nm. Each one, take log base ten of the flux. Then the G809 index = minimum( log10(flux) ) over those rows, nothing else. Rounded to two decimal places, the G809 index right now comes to 1.26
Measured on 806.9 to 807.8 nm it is 1.27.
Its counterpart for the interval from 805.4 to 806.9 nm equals 1.29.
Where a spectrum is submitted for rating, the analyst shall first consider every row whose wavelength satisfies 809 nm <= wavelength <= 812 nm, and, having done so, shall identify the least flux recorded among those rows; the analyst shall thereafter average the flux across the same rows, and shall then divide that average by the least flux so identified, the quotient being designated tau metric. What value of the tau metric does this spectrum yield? 1.10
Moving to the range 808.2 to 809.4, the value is 1.08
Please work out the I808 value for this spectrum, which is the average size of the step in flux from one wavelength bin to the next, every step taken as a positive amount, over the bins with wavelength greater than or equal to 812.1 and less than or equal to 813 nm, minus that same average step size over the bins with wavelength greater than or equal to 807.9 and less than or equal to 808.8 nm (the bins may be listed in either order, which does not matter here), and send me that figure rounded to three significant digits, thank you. -1.00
